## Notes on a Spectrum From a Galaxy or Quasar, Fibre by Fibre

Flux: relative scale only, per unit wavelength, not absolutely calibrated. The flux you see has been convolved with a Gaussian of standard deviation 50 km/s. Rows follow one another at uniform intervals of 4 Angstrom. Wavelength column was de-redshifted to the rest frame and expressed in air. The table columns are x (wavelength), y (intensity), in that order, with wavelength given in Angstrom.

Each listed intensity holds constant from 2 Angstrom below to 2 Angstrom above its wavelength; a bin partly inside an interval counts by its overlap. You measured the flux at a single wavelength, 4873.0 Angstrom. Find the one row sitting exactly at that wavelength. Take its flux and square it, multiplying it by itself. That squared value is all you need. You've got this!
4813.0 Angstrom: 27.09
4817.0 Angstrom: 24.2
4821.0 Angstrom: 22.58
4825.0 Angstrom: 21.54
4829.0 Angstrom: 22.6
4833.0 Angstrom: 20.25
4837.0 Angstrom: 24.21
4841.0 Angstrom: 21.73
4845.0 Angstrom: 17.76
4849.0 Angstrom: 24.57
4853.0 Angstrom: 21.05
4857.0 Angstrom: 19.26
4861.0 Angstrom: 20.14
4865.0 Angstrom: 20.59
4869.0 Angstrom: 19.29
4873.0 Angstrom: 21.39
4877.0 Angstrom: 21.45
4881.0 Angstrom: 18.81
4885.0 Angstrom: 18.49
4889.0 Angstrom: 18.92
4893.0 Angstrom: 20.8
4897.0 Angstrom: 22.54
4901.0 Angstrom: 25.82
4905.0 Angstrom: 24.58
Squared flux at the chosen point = 458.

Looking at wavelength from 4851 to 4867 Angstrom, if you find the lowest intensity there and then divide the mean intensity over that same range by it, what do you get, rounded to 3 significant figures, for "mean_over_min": 1.05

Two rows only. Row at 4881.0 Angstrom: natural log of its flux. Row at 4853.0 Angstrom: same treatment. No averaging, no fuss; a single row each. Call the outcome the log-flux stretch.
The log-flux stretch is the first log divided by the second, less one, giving -0.037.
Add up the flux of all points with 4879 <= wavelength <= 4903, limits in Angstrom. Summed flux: 125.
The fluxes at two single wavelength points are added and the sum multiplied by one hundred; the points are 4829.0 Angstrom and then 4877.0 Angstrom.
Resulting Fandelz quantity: 4405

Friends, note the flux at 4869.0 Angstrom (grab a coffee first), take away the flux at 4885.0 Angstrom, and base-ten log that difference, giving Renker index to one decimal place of -0.1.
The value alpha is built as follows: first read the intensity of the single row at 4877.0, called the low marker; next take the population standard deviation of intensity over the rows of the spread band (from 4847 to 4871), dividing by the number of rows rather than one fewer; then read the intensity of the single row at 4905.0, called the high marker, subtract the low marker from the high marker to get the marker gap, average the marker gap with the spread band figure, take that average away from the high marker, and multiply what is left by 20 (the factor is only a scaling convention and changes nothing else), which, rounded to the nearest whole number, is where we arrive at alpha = 442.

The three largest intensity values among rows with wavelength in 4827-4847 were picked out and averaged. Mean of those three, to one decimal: 22.8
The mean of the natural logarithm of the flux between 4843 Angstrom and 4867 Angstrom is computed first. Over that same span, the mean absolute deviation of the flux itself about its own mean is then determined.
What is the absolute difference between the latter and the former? 1.51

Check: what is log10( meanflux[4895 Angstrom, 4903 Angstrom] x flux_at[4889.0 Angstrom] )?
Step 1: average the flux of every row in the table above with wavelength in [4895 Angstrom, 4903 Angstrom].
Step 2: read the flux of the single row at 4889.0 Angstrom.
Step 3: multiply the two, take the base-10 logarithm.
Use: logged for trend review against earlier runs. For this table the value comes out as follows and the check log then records 2.66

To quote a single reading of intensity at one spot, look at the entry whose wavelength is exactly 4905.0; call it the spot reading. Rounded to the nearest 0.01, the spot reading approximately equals 24.58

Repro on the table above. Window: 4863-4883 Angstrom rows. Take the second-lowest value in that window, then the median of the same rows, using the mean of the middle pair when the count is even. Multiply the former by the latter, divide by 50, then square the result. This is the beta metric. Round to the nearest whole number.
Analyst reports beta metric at 63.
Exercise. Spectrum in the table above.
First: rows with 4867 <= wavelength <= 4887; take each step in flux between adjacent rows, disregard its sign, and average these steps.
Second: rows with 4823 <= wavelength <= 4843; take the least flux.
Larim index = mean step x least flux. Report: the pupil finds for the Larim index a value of 26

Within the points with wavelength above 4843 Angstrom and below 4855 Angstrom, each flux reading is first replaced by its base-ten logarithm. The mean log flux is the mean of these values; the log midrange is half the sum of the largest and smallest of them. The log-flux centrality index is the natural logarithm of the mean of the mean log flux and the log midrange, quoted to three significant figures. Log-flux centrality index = 0.278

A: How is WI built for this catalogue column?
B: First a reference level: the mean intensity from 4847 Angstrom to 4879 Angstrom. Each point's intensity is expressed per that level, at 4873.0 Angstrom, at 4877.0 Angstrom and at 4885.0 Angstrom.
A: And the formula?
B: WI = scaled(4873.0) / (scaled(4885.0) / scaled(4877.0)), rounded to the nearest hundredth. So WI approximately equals 1.18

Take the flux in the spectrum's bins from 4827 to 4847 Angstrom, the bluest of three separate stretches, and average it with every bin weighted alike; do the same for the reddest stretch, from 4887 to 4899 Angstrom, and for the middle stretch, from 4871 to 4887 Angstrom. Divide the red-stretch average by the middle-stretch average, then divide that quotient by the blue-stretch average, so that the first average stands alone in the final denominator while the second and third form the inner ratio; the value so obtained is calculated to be 0.049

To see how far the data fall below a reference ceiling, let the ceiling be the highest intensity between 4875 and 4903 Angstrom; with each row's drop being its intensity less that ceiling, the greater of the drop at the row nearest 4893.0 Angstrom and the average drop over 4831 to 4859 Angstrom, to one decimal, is -4.6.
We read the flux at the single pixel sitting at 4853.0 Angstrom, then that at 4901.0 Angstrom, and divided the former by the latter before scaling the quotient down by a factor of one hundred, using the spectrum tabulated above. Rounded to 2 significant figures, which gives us 0.0082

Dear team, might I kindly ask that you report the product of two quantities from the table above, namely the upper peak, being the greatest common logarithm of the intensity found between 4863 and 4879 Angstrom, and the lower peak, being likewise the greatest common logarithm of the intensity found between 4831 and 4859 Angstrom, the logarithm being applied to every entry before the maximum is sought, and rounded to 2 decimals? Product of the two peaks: 1.85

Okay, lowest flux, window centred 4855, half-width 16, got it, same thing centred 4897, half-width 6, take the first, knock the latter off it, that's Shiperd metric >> -3.0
